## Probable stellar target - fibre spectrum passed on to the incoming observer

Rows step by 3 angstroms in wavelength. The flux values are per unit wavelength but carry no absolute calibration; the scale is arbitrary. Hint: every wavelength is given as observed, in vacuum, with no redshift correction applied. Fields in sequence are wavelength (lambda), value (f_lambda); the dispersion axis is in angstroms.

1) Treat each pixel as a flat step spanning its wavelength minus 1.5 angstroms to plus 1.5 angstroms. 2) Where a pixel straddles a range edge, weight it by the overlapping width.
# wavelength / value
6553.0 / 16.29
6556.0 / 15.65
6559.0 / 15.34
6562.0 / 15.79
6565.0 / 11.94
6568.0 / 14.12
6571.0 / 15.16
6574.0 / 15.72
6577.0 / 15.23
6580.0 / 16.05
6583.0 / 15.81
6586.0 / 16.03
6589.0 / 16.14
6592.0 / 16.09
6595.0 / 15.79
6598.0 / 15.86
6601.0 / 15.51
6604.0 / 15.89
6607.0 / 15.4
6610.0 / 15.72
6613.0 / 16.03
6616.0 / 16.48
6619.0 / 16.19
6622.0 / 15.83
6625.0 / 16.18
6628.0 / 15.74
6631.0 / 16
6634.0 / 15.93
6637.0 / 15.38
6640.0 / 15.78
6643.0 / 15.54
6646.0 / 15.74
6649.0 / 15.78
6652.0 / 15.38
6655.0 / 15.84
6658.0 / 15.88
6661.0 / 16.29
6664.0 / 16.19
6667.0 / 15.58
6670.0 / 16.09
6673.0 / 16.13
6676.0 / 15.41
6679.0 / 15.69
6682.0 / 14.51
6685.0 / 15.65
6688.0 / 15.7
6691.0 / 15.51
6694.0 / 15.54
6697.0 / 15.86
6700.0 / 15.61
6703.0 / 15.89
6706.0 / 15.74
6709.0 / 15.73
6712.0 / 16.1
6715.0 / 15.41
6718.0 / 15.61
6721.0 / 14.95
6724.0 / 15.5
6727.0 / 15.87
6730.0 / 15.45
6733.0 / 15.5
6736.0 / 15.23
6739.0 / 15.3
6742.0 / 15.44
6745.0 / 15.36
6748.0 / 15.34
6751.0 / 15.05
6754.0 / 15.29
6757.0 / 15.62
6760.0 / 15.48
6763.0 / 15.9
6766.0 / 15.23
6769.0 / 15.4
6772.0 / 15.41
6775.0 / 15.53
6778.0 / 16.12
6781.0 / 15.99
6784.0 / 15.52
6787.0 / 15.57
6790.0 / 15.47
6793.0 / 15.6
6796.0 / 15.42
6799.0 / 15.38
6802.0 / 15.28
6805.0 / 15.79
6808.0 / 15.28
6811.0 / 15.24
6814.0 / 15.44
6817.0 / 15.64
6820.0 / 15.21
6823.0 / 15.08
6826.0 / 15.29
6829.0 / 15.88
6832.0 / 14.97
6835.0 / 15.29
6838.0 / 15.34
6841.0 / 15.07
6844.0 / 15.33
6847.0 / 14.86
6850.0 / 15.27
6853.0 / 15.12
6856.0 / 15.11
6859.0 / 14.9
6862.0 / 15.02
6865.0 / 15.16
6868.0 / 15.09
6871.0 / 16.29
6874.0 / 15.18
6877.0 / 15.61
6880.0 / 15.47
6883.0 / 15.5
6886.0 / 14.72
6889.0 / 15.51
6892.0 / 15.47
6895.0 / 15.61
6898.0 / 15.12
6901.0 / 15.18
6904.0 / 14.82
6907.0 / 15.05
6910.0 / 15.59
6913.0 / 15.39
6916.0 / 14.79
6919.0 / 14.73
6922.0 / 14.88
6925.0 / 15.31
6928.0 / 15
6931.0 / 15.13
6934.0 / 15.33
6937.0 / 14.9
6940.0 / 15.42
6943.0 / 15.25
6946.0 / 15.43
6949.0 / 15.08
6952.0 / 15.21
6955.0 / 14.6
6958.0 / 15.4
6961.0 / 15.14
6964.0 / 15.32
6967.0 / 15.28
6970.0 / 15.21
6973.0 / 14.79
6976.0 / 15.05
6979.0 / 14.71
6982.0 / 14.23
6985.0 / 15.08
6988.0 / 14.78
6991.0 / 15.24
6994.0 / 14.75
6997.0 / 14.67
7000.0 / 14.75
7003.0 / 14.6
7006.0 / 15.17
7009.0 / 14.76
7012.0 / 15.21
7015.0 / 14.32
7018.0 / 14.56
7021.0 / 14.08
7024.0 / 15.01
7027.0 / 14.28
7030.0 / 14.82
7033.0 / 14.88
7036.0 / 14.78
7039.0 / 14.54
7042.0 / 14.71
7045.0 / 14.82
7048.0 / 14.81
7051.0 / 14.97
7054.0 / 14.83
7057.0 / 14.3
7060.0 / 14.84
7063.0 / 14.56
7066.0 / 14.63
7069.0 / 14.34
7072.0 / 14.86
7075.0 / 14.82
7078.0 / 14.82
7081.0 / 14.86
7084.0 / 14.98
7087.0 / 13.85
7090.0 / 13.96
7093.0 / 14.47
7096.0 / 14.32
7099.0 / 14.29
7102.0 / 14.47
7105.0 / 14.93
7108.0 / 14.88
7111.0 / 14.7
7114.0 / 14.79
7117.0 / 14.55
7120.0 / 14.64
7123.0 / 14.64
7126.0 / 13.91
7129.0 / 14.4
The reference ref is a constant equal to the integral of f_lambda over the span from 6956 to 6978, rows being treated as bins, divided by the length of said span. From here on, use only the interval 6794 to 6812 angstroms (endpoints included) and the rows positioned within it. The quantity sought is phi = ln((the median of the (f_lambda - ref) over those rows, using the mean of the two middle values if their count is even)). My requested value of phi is -1.7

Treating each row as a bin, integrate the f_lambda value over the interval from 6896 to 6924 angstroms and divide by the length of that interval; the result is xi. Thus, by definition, 15.08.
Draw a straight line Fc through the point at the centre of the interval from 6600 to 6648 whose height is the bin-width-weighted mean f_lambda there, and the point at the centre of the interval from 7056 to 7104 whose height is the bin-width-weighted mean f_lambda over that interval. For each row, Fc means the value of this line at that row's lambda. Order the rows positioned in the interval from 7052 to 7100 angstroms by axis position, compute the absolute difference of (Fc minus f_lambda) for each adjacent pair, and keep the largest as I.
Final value 1.1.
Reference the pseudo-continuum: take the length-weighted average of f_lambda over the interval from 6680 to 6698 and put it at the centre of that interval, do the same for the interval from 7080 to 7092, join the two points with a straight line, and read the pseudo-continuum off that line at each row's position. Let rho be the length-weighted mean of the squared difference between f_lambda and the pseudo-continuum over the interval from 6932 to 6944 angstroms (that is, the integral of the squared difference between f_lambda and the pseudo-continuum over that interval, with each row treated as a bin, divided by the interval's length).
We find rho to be 0.22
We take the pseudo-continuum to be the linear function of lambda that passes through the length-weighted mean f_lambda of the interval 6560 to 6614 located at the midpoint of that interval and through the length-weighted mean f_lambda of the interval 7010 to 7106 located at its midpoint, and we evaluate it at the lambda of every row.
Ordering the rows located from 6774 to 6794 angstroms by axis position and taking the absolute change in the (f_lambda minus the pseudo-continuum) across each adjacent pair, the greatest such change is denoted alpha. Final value 0.6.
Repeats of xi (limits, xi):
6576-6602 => 15.85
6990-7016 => 14.83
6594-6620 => 15.87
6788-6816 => 15.44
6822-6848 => 15.24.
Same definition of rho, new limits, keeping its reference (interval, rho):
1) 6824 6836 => 0.18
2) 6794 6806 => 0.12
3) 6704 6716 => 0.19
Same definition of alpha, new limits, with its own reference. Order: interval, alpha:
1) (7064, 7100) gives 1.1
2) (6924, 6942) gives 0.5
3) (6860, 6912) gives 1.2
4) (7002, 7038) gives 0.9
